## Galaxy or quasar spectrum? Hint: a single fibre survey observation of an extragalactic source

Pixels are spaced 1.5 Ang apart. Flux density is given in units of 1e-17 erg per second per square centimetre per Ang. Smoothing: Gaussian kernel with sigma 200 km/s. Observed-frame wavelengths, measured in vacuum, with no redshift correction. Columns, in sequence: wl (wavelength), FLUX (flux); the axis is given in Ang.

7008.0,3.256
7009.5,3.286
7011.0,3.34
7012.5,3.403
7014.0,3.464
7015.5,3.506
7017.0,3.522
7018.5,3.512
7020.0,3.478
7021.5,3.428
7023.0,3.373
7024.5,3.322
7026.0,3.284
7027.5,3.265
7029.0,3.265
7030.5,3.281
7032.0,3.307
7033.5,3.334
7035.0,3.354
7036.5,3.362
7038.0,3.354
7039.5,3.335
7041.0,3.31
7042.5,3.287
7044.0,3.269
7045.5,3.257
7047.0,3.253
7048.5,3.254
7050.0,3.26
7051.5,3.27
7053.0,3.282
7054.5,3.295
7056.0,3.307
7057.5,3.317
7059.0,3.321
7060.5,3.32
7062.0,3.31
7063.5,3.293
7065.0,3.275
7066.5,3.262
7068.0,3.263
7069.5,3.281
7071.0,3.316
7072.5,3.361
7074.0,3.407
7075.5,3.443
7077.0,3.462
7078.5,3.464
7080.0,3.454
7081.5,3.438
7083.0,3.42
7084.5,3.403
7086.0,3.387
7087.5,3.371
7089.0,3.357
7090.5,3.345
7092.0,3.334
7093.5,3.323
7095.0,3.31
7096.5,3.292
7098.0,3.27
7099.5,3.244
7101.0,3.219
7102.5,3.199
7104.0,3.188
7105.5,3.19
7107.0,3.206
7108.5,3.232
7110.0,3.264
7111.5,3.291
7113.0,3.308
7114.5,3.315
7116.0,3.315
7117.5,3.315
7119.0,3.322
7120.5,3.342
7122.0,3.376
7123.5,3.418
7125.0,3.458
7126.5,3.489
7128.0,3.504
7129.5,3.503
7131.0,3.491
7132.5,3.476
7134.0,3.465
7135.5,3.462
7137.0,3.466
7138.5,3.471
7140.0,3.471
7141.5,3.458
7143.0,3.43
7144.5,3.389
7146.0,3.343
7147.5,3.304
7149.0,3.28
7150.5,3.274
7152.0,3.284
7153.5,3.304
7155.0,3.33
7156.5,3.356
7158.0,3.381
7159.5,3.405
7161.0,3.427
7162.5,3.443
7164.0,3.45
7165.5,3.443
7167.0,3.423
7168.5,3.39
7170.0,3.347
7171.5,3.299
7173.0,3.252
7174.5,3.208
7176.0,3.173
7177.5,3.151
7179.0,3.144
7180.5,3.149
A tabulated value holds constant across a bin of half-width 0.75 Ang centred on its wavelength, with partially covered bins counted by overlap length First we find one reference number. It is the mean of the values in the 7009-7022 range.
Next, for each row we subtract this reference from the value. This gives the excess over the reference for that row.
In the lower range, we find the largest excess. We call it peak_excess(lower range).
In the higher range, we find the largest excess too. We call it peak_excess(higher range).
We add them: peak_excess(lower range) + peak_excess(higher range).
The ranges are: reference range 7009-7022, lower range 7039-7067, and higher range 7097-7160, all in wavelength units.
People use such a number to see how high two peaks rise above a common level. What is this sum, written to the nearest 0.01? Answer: -0.04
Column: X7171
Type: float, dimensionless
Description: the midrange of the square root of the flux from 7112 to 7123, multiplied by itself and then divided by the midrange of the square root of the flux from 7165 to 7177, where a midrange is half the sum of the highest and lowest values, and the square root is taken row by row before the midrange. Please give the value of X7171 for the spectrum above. 1.84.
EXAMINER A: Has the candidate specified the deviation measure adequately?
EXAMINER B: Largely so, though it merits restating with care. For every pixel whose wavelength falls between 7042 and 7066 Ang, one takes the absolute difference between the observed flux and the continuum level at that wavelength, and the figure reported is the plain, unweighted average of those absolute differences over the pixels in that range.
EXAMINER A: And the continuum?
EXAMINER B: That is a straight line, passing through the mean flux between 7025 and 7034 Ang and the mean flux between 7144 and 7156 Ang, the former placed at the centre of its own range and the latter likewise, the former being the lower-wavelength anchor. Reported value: 0.02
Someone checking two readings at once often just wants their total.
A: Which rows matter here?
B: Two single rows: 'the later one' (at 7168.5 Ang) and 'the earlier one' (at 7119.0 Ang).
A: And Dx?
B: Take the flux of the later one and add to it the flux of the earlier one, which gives 6.71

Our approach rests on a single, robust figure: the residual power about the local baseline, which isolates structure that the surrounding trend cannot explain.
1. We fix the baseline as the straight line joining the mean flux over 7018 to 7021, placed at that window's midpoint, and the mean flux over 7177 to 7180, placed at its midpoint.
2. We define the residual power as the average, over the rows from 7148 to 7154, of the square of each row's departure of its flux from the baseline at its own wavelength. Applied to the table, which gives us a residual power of 0.006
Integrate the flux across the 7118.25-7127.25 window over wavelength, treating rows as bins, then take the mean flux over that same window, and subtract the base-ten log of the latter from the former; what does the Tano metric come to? 30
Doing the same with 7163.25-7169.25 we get 20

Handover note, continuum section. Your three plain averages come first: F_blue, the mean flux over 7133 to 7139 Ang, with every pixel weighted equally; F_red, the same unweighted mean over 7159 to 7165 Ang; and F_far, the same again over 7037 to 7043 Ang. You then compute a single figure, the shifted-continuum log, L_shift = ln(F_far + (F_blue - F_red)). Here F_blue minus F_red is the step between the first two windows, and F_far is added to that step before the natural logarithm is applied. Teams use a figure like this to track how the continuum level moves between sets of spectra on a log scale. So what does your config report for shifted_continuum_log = 1.21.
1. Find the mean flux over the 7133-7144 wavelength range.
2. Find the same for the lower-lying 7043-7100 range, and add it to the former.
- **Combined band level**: 6.79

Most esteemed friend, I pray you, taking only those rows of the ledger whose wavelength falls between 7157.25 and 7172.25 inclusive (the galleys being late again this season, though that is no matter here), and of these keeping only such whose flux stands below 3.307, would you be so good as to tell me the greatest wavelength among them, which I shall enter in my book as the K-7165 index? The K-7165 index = 7171.5 Ang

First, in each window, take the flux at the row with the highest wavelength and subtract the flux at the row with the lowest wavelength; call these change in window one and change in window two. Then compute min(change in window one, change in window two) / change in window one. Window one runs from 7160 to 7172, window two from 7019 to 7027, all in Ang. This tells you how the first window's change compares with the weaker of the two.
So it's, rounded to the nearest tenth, 1.5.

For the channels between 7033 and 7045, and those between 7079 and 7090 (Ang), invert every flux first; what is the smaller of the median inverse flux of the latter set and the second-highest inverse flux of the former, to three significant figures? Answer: 0.294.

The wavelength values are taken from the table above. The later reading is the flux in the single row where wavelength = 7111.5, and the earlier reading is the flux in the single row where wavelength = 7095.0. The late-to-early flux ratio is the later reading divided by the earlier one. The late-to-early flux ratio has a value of 0.99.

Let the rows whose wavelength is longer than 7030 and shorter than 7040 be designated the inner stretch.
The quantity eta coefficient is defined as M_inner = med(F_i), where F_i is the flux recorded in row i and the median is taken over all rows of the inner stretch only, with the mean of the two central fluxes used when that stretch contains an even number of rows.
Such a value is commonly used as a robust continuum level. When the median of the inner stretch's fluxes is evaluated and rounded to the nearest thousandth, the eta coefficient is 3.335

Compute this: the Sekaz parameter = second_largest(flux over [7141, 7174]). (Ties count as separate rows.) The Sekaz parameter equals 3.45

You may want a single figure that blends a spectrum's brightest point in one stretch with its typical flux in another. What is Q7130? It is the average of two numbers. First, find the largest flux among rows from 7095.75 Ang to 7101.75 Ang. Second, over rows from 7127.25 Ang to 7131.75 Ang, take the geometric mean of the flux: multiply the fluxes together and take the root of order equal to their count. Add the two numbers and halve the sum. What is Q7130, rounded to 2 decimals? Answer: 3.40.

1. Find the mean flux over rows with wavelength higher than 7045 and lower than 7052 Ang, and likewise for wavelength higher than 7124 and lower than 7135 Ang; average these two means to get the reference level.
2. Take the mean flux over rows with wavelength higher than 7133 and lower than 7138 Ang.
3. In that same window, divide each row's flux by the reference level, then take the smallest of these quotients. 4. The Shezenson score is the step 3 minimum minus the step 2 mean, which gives -2.44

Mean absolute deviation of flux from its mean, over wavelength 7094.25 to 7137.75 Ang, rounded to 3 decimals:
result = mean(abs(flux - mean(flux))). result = 0.093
